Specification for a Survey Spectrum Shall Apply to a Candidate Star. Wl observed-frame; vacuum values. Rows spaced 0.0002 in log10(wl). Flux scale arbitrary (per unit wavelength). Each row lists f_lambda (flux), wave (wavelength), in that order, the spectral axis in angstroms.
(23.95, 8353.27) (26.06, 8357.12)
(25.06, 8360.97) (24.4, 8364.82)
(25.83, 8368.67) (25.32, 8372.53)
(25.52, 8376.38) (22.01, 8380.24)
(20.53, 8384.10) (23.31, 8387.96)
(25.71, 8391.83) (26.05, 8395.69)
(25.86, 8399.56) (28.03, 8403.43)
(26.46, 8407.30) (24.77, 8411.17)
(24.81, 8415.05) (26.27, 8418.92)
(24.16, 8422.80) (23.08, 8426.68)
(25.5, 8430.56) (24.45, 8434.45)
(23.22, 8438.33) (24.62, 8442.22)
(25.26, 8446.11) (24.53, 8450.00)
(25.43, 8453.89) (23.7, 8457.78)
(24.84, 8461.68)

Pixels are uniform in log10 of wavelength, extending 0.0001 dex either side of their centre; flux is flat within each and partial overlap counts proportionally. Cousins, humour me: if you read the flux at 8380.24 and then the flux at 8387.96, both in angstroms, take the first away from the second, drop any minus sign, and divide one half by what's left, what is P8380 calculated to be 0.38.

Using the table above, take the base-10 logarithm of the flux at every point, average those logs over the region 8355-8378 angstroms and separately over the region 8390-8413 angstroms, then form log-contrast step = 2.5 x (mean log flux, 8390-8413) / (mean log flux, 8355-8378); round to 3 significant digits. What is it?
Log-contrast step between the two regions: 2.52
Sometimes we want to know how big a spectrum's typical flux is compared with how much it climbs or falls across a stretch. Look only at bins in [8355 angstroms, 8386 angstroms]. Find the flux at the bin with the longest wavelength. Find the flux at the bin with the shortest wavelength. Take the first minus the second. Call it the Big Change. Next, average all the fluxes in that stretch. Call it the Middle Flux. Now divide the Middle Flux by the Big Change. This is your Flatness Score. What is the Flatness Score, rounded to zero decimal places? -4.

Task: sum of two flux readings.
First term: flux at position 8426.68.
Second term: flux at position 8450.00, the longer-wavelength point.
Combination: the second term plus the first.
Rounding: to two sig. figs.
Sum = 48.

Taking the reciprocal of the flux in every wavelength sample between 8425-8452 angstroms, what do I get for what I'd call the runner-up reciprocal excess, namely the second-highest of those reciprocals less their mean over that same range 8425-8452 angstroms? 0.0020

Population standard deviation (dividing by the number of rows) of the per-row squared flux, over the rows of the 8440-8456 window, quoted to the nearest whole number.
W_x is 20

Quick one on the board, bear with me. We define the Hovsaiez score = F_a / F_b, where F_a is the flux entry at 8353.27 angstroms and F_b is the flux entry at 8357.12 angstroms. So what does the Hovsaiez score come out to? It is 0.92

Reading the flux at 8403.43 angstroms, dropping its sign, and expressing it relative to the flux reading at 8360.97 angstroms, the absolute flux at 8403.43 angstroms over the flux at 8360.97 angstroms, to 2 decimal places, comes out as 1.12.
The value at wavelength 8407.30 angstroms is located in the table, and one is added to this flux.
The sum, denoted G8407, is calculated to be 27.5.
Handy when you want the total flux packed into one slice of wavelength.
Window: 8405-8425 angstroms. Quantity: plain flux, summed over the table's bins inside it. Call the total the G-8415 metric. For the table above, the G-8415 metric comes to 126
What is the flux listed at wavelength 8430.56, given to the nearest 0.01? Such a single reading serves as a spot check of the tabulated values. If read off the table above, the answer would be 25.50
